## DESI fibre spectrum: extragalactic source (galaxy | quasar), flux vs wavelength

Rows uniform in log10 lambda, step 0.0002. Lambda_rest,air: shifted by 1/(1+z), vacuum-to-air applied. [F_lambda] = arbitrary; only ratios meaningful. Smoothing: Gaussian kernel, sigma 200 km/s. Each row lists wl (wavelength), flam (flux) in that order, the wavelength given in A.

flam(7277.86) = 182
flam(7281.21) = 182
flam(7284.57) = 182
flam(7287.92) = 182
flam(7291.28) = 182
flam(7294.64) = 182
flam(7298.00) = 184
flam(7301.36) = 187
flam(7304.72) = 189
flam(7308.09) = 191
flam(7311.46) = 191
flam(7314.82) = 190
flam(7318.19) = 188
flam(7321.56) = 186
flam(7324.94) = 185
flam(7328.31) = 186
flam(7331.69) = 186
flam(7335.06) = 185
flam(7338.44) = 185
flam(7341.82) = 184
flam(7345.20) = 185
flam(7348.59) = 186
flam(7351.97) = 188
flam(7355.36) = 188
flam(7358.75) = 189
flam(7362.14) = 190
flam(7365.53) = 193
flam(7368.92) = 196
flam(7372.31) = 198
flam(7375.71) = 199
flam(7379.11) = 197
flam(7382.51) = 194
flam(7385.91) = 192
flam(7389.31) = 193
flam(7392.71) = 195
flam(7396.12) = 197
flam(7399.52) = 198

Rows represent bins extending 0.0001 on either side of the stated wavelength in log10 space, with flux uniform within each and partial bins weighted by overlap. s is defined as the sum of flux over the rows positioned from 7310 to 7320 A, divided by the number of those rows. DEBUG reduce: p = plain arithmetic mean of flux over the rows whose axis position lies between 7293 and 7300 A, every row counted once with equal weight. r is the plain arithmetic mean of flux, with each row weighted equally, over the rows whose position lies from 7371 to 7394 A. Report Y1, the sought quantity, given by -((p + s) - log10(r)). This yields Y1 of -370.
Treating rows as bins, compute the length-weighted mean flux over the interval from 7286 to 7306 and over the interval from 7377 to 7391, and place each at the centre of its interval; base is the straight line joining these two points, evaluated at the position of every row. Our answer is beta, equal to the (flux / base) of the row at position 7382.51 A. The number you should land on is 1.00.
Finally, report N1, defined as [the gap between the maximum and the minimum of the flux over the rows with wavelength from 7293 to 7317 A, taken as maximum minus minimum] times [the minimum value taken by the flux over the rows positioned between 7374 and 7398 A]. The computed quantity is 1728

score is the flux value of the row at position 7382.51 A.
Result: 194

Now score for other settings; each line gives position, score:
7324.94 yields 185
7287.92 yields 182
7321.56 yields 186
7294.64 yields 182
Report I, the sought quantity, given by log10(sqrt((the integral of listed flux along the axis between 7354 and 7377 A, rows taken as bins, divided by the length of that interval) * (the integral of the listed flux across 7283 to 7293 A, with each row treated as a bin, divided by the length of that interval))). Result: 2.27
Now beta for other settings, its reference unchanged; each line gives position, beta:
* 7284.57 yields 0.99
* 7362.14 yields 0.99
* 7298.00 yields 1.00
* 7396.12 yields 1.01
